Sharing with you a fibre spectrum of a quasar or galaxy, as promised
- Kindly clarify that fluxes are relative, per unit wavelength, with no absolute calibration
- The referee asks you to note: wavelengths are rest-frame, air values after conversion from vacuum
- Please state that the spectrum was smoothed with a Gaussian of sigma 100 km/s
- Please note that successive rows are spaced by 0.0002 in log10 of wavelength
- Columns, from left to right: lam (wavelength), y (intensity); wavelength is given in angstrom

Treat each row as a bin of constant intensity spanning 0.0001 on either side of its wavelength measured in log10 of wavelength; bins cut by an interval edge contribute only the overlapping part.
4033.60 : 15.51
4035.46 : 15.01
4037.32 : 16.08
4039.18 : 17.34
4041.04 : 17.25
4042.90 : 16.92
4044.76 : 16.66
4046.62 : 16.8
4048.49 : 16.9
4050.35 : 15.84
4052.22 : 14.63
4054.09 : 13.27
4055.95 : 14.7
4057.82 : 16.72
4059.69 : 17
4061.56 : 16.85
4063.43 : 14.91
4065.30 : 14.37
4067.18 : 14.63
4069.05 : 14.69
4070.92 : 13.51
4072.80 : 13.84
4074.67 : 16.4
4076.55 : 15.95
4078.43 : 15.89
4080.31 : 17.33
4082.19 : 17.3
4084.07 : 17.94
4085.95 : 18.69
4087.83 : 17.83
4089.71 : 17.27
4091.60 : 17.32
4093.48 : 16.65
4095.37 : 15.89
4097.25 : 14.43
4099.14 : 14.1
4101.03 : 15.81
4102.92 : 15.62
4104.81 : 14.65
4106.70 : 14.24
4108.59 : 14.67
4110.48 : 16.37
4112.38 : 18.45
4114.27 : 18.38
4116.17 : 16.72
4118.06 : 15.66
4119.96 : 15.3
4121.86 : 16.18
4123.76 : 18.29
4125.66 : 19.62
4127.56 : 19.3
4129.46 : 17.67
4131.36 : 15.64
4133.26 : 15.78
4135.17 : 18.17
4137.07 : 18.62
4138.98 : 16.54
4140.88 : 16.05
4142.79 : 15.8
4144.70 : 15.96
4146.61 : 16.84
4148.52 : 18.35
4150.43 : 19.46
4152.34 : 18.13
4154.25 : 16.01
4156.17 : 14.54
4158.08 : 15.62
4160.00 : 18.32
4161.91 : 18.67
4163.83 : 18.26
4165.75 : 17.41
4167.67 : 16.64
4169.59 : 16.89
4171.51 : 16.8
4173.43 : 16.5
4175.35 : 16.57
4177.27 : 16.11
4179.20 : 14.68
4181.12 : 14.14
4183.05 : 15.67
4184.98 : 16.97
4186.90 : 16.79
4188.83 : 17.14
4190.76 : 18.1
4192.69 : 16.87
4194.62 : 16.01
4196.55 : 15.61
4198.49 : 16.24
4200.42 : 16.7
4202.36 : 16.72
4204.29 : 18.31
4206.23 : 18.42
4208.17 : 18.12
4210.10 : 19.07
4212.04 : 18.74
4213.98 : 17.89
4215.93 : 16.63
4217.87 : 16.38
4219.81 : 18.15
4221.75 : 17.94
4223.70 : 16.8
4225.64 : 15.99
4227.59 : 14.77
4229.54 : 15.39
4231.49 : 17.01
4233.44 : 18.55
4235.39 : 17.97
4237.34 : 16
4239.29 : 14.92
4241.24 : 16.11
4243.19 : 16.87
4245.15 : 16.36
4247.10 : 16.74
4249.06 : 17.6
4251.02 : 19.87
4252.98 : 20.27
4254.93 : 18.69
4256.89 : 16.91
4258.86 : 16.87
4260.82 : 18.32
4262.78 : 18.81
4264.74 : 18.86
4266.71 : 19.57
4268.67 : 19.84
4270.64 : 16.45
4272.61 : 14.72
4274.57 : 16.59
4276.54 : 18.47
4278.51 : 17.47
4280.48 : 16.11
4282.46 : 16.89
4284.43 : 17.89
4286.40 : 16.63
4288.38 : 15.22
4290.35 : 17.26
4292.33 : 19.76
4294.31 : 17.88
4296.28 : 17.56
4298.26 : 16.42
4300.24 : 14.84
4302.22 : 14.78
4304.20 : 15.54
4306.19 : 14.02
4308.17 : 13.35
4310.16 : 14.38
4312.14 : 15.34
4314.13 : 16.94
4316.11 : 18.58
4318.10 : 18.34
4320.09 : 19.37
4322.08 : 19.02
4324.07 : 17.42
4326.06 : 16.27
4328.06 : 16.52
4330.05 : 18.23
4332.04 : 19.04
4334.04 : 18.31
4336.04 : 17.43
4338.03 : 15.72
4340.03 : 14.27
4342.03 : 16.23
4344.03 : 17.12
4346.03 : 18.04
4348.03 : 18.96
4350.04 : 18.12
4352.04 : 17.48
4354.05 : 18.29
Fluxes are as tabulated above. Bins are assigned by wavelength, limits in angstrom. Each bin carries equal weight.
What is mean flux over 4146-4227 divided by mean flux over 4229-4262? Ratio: 0.98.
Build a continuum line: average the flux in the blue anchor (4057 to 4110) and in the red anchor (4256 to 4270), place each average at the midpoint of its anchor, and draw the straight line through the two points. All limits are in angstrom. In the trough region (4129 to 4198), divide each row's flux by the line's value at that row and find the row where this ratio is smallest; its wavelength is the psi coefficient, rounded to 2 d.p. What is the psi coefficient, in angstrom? 4181.12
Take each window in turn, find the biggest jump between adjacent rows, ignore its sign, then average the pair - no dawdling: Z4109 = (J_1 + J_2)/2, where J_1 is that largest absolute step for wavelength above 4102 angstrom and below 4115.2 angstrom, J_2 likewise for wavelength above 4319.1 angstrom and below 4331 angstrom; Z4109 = 1.9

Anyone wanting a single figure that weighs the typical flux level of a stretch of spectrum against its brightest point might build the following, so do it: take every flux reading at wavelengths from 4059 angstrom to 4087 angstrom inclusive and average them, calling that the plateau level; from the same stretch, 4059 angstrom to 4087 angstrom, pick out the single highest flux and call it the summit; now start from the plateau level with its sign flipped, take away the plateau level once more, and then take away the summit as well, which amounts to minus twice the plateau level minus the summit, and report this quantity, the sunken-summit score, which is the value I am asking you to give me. -50.6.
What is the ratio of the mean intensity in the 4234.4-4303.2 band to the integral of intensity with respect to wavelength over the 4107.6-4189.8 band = 0.012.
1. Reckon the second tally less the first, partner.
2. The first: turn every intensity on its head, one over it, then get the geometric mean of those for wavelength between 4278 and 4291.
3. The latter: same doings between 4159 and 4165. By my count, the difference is -0.005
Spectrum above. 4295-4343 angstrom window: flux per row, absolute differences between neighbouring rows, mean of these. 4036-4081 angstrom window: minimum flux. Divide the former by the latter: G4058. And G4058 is 0.081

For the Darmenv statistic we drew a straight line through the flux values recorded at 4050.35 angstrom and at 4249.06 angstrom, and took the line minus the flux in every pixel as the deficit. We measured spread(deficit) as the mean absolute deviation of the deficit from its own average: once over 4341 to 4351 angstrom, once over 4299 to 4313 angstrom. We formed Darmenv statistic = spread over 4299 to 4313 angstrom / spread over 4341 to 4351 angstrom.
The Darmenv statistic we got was 0.76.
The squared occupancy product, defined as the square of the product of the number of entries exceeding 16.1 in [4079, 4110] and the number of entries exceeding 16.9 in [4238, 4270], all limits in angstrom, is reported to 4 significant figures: 6400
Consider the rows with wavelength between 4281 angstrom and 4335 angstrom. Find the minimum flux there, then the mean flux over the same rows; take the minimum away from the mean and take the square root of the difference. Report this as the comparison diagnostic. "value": 1.88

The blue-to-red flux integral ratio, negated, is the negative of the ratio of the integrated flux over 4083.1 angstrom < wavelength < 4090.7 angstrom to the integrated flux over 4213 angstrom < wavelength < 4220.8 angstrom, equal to -1.01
